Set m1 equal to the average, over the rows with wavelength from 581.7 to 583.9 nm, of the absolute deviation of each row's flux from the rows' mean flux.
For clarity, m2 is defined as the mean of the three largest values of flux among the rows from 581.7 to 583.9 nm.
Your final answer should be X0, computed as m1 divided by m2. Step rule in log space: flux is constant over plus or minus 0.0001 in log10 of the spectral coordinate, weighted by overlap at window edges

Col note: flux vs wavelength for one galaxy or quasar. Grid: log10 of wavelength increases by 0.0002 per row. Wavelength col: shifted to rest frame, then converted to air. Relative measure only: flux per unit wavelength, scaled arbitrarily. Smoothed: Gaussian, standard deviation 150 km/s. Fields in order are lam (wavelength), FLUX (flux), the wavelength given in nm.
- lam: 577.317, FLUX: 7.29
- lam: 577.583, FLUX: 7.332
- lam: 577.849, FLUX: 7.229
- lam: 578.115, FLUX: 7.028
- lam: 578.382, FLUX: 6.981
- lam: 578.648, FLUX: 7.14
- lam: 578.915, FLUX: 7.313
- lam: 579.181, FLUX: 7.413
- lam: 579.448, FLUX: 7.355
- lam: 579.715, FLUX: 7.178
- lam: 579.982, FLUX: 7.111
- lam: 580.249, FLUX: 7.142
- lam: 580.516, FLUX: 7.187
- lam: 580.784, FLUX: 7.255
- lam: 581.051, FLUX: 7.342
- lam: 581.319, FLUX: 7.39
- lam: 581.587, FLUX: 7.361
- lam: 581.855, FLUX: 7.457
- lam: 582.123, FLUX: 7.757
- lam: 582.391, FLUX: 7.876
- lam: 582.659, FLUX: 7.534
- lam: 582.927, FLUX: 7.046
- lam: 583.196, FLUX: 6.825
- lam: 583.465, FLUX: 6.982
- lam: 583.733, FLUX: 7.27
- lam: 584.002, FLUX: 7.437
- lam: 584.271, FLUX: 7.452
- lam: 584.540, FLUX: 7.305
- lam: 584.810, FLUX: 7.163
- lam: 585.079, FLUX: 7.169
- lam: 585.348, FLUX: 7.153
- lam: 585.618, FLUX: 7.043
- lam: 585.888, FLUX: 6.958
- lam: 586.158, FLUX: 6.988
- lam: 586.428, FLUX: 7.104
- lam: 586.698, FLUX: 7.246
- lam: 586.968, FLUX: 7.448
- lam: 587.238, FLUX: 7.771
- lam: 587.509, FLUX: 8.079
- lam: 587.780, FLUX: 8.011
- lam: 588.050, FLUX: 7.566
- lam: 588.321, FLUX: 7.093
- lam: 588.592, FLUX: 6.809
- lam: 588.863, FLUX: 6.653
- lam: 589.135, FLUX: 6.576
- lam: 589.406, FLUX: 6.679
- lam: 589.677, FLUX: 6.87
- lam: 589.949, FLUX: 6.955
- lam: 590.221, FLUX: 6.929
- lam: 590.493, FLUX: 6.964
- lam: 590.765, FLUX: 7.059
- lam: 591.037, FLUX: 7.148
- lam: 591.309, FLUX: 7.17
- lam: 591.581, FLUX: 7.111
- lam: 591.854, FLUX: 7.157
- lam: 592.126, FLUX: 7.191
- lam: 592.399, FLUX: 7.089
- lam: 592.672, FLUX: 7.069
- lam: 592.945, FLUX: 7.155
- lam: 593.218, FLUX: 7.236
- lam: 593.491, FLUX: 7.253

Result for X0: 0.040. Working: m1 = 0.31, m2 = 7.72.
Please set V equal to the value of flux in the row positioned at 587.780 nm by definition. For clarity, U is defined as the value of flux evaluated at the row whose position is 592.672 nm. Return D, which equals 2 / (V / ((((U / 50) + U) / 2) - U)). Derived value -0.86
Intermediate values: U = 7.069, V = 8.011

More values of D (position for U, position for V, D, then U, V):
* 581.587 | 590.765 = -1.02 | 7.361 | 7.059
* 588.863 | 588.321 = -0.92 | 6.653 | 7.093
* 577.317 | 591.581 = -1.00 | 7.29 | 7.111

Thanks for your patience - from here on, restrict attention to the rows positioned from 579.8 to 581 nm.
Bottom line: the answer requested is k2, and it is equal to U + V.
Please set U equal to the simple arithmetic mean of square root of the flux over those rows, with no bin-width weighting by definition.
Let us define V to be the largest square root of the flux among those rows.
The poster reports 5.37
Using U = 2.68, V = 2.69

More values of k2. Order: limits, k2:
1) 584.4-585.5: 5.39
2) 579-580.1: 5.42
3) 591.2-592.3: 5.36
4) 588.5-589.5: 5.19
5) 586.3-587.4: 5.51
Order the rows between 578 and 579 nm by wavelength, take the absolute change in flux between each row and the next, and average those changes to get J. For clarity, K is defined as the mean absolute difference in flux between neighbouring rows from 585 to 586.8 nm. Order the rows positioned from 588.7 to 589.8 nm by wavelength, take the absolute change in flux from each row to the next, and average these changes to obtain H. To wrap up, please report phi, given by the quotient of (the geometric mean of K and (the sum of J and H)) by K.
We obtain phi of 1.7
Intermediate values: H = 0.12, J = 0.13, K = 0.08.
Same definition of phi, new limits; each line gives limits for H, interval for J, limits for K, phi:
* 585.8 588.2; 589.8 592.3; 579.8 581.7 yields 2.2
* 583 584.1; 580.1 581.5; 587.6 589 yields 0.9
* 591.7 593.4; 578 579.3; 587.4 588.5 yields 0.7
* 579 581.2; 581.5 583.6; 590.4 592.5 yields 2.2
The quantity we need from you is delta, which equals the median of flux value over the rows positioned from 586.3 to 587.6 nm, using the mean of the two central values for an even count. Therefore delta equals 7.45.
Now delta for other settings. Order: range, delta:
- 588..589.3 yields 6.81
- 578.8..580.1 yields 7.31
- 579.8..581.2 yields 7.19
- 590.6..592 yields 7.15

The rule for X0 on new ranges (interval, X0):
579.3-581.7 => 0.013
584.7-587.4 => 0.023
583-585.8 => 0.020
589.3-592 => 0.017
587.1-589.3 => 0.068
